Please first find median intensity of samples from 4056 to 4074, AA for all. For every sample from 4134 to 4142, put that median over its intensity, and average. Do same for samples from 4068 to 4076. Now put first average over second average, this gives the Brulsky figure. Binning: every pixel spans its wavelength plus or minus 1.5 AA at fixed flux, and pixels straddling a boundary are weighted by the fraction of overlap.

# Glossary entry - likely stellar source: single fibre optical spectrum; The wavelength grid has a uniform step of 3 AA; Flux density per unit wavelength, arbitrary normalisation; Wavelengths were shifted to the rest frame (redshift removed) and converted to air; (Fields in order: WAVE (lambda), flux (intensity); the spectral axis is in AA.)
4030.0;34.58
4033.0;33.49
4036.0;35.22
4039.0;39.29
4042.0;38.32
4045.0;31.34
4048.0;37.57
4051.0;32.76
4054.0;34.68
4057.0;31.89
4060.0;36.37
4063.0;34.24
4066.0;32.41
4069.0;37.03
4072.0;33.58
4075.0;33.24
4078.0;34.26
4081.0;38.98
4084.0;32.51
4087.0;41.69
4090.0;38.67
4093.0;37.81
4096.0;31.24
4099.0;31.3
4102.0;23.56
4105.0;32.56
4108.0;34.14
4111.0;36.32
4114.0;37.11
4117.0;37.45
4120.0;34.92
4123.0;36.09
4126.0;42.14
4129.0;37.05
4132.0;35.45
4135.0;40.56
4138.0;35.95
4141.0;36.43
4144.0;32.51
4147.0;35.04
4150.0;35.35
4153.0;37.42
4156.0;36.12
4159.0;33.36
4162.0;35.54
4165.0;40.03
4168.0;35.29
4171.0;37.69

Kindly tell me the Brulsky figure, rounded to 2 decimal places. 0.92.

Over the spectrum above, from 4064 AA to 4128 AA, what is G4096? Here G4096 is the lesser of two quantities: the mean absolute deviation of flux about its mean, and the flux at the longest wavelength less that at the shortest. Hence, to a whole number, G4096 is 3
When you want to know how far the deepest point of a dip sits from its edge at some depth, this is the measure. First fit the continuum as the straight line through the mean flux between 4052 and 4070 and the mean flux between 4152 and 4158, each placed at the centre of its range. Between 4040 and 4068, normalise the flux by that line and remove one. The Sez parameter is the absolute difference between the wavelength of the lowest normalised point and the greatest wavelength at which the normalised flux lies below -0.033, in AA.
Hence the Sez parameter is 21 AA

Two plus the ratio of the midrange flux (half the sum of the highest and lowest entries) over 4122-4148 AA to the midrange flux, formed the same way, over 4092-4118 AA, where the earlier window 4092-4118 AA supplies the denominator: 3.22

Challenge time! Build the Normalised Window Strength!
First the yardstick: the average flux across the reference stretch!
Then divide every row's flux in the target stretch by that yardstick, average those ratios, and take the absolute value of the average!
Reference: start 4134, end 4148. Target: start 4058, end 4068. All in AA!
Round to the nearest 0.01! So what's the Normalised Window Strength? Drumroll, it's 0.95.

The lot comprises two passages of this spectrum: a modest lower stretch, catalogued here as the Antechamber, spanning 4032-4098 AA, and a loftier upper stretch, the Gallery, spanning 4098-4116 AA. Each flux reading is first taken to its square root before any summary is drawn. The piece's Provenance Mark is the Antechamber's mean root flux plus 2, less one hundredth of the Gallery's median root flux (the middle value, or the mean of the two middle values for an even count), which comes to 7.88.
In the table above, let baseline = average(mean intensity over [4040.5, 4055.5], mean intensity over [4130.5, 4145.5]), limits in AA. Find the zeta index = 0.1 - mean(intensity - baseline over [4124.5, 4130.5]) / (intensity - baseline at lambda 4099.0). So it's 1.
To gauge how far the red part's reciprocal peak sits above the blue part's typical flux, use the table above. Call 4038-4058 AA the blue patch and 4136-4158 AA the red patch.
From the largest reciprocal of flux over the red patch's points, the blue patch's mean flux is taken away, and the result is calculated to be -35.1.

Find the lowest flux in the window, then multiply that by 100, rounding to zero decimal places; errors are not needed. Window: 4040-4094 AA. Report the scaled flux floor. 3134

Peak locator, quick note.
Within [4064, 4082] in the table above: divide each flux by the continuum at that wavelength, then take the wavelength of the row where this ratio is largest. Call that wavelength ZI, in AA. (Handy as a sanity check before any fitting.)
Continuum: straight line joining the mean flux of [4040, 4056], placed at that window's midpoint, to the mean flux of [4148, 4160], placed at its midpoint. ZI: 4081.0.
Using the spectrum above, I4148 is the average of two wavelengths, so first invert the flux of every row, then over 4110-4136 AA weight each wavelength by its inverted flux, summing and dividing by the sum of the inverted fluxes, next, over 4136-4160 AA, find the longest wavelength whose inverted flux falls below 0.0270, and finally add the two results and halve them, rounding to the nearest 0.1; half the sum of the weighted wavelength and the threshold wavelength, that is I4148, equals 4137.9 AA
